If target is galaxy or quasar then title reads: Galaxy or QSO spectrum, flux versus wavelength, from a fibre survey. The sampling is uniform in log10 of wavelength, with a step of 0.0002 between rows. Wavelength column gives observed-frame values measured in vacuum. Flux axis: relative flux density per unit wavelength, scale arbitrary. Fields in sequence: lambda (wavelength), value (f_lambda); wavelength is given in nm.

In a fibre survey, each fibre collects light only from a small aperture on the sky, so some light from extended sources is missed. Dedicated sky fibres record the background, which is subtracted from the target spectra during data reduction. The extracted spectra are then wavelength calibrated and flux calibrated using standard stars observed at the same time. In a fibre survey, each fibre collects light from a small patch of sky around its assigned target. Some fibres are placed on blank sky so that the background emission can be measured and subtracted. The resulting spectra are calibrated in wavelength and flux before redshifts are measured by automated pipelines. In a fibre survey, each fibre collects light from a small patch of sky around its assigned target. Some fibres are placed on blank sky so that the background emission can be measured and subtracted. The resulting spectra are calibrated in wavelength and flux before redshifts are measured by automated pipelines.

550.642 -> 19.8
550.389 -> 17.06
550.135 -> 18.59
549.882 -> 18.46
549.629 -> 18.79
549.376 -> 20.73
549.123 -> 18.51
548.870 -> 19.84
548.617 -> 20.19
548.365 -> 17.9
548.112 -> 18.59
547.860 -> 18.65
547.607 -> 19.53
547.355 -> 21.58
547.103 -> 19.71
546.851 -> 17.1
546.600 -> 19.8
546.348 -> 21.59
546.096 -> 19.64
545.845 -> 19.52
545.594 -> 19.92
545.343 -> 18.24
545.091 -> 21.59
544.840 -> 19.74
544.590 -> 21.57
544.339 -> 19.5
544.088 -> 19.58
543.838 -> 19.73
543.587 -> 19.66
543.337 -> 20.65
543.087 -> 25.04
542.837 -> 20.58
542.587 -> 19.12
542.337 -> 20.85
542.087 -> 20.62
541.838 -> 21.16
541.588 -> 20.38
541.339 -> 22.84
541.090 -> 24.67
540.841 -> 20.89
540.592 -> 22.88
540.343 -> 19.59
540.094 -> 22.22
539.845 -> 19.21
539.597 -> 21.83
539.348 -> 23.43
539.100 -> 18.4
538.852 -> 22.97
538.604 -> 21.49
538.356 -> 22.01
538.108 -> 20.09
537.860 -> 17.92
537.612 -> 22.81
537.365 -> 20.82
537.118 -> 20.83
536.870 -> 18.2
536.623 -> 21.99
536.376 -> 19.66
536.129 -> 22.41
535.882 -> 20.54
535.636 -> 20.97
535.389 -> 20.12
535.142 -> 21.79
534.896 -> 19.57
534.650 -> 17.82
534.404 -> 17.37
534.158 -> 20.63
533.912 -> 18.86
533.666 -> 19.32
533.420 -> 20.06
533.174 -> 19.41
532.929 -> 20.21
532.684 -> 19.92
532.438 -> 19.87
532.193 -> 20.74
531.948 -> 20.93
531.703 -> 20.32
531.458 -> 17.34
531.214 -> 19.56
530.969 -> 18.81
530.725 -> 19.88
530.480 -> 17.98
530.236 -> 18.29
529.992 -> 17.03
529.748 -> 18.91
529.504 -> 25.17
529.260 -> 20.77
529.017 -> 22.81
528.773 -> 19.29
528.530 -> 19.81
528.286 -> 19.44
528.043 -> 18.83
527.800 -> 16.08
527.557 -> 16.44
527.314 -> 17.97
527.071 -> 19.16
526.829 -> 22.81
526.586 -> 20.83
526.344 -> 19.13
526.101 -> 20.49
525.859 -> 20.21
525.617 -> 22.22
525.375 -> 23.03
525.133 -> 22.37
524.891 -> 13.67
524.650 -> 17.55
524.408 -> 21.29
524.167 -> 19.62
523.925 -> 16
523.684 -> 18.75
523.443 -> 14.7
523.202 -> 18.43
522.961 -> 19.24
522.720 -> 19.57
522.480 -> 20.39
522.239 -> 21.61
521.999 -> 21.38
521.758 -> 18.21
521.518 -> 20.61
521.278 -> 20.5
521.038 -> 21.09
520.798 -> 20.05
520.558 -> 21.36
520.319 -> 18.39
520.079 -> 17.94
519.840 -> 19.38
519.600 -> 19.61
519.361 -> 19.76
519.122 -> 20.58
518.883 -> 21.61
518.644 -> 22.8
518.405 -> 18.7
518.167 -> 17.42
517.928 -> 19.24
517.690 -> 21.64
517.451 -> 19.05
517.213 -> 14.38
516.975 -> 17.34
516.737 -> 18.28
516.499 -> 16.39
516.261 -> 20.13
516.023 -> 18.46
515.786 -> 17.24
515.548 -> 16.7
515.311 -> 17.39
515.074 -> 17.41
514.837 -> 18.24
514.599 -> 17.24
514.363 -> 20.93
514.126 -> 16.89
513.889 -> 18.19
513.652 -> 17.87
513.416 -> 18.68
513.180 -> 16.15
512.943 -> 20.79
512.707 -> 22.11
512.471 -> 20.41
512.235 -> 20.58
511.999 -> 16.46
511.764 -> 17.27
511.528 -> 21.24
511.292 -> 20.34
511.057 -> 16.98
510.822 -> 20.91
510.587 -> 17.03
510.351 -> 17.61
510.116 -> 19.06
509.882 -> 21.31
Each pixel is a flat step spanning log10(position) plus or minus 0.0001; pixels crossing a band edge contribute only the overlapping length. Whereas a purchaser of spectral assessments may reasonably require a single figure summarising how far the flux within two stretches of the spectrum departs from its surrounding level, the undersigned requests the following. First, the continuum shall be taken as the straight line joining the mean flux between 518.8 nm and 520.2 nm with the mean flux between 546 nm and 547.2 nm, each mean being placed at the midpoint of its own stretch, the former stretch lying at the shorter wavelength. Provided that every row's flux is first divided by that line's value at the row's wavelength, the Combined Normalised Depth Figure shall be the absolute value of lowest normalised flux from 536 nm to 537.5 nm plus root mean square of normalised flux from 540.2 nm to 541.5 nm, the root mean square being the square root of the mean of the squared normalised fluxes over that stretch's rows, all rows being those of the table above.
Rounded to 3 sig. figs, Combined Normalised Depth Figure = 2.06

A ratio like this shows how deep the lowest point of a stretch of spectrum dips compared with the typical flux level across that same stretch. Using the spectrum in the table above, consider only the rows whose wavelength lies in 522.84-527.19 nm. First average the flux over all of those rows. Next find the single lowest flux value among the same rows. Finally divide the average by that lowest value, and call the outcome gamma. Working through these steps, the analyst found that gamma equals 1.42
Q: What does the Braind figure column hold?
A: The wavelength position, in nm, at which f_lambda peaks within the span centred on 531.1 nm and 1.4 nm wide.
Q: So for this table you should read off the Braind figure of 531.703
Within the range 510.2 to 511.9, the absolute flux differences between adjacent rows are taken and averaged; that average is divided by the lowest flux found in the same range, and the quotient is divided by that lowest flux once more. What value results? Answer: 0.0096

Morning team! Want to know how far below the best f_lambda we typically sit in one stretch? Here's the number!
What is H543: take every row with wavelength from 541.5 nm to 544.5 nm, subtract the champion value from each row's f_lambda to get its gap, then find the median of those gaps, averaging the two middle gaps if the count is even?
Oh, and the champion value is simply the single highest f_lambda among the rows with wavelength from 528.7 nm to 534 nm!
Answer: -4.7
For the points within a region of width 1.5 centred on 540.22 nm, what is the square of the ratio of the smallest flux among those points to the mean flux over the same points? 0.83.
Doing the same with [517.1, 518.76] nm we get 0.57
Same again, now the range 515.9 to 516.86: 0.80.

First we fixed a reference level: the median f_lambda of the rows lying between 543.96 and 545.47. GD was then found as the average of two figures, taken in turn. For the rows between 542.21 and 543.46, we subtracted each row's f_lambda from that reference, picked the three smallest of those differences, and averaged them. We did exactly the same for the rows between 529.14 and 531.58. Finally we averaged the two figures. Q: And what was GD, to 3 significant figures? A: -2.40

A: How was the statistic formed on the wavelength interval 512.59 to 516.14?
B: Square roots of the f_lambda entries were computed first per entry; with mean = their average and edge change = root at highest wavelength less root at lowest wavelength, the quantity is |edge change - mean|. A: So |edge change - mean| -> 4.7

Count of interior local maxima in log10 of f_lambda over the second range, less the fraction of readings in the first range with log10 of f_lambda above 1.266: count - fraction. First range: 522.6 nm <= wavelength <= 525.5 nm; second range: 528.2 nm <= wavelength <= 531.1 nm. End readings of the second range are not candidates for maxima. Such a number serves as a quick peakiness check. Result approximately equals 4.4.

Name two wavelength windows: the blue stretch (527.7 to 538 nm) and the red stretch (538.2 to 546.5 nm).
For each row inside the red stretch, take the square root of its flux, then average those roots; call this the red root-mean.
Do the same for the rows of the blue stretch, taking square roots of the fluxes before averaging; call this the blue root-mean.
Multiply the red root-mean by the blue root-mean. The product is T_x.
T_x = 20.3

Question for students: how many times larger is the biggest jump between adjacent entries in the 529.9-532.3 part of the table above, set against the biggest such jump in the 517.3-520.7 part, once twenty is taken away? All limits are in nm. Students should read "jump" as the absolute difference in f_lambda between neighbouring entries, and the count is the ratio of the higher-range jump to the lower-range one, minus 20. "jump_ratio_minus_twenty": -19.3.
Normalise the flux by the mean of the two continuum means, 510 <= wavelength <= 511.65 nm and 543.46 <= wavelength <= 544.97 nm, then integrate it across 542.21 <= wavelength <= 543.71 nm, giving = 1.61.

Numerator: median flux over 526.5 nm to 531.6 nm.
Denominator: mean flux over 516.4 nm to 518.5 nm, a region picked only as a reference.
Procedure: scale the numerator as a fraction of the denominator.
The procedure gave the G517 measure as 1.06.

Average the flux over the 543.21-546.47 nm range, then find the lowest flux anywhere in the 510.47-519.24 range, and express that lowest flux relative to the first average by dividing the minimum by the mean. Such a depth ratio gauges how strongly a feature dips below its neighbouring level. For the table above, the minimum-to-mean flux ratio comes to 0.716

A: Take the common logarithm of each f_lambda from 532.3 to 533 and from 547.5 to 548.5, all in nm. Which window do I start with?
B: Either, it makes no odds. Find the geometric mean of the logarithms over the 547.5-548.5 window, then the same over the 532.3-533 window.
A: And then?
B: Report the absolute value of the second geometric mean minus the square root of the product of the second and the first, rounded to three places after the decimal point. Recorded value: 0.015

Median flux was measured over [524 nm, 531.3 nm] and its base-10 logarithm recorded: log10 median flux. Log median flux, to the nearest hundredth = 1.29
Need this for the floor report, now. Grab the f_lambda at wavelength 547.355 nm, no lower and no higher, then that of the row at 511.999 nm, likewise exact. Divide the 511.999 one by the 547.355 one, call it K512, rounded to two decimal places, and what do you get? 0.76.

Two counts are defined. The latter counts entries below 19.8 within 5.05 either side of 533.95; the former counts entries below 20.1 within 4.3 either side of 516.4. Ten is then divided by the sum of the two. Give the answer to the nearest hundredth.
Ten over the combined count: 0.24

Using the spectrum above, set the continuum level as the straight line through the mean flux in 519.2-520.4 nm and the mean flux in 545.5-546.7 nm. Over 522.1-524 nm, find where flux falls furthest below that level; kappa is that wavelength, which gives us 523.443 nm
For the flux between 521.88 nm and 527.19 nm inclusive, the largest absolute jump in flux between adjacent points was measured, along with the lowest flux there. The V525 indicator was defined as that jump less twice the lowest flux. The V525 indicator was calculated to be -18.6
